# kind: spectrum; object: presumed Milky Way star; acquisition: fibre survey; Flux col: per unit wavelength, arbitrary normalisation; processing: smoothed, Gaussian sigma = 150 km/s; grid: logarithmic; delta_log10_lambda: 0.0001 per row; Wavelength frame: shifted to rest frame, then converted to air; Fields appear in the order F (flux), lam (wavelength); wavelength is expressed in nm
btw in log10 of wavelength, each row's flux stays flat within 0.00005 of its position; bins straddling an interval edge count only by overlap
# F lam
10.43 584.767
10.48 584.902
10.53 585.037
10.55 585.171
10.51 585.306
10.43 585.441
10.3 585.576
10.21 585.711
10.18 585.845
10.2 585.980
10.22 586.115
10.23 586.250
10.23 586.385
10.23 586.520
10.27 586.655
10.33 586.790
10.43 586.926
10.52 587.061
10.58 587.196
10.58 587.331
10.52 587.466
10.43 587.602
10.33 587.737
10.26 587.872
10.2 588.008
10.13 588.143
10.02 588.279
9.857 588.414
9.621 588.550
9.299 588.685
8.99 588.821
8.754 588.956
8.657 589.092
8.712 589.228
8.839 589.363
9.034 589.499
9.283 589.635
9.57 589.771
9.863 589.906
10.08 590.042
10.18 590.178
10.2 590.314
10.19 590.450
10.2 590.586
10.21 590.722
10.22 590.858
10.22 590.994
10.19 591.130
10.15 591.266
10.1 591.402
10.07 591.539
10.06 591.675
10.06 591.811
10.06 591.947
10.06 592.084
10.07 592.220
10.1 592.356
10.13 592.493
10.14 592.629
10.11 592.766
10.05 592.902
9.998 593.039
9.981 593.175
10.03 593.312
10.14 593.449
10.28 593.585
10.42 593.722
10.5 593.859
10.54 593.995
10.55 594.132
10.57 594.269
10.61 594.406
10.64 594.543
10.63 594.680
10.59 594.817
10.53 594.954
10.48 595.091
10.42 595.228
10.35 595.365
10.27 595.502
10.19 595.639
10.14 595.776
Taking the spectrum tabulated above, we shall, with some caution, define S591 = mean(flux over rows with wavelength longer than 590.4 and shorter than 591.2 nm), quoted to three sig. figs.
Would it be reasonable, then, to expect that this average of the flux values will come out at 10.2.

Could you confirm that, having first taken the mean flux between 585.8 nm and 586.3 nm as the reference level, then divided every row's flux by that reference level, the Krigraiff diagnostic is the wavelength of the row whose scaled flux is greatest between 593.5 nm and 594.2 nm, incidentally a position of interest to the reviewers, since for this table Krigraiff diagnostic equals 594.132 nm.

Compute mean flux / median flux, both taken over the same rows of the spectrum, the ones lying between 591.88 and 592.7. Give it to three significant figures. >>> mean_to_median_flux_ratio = 1.00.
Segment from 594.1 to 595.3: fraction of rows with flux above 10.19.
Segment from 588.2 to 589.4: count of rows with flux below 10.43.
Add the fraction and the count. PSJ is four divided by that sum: 0.40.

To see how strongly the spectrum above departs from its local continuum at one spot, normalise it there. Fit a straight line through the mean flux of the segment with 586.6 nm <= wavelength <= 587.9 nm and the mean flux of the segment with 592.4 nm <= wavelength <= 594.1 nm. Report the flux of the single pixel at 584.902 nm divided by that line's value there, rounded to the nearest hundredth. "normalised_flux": 1.00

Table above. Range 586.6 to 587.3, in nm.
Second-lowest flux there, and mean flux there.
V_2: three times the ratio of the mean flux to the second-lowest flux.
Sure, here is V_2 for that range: 3.03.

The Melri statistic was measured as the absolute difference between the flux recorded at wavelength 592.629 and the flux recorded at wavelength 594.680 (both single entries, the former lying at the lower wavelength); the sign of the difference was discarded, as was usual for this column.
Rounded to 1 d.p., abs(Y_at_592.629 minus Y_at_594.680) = 0.5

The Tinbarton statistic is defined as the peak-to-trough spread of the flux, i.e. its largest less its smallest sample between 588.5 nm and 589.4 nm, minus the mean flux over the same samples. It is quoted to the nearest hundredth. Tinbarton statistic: -8.02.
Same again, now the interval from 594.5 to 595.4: -10.23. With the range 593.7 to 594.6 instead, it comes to -10.33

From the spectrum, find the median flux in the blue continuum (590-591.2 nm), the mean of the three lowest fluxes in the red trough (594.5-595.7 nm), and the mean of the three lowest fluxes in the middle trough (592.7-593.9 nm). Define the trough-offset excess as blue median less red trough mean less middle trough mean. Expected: -10.1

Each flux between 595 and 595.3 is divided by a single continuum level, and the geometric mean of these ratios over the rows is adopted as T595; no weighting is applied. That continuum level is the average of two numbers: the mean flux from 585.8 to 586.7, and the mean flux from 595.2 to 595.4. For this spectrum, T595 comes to 1.01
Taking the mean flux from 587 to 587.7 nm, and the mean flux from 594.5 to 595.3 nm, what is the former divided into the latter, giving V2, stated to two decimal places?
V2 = 1.00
